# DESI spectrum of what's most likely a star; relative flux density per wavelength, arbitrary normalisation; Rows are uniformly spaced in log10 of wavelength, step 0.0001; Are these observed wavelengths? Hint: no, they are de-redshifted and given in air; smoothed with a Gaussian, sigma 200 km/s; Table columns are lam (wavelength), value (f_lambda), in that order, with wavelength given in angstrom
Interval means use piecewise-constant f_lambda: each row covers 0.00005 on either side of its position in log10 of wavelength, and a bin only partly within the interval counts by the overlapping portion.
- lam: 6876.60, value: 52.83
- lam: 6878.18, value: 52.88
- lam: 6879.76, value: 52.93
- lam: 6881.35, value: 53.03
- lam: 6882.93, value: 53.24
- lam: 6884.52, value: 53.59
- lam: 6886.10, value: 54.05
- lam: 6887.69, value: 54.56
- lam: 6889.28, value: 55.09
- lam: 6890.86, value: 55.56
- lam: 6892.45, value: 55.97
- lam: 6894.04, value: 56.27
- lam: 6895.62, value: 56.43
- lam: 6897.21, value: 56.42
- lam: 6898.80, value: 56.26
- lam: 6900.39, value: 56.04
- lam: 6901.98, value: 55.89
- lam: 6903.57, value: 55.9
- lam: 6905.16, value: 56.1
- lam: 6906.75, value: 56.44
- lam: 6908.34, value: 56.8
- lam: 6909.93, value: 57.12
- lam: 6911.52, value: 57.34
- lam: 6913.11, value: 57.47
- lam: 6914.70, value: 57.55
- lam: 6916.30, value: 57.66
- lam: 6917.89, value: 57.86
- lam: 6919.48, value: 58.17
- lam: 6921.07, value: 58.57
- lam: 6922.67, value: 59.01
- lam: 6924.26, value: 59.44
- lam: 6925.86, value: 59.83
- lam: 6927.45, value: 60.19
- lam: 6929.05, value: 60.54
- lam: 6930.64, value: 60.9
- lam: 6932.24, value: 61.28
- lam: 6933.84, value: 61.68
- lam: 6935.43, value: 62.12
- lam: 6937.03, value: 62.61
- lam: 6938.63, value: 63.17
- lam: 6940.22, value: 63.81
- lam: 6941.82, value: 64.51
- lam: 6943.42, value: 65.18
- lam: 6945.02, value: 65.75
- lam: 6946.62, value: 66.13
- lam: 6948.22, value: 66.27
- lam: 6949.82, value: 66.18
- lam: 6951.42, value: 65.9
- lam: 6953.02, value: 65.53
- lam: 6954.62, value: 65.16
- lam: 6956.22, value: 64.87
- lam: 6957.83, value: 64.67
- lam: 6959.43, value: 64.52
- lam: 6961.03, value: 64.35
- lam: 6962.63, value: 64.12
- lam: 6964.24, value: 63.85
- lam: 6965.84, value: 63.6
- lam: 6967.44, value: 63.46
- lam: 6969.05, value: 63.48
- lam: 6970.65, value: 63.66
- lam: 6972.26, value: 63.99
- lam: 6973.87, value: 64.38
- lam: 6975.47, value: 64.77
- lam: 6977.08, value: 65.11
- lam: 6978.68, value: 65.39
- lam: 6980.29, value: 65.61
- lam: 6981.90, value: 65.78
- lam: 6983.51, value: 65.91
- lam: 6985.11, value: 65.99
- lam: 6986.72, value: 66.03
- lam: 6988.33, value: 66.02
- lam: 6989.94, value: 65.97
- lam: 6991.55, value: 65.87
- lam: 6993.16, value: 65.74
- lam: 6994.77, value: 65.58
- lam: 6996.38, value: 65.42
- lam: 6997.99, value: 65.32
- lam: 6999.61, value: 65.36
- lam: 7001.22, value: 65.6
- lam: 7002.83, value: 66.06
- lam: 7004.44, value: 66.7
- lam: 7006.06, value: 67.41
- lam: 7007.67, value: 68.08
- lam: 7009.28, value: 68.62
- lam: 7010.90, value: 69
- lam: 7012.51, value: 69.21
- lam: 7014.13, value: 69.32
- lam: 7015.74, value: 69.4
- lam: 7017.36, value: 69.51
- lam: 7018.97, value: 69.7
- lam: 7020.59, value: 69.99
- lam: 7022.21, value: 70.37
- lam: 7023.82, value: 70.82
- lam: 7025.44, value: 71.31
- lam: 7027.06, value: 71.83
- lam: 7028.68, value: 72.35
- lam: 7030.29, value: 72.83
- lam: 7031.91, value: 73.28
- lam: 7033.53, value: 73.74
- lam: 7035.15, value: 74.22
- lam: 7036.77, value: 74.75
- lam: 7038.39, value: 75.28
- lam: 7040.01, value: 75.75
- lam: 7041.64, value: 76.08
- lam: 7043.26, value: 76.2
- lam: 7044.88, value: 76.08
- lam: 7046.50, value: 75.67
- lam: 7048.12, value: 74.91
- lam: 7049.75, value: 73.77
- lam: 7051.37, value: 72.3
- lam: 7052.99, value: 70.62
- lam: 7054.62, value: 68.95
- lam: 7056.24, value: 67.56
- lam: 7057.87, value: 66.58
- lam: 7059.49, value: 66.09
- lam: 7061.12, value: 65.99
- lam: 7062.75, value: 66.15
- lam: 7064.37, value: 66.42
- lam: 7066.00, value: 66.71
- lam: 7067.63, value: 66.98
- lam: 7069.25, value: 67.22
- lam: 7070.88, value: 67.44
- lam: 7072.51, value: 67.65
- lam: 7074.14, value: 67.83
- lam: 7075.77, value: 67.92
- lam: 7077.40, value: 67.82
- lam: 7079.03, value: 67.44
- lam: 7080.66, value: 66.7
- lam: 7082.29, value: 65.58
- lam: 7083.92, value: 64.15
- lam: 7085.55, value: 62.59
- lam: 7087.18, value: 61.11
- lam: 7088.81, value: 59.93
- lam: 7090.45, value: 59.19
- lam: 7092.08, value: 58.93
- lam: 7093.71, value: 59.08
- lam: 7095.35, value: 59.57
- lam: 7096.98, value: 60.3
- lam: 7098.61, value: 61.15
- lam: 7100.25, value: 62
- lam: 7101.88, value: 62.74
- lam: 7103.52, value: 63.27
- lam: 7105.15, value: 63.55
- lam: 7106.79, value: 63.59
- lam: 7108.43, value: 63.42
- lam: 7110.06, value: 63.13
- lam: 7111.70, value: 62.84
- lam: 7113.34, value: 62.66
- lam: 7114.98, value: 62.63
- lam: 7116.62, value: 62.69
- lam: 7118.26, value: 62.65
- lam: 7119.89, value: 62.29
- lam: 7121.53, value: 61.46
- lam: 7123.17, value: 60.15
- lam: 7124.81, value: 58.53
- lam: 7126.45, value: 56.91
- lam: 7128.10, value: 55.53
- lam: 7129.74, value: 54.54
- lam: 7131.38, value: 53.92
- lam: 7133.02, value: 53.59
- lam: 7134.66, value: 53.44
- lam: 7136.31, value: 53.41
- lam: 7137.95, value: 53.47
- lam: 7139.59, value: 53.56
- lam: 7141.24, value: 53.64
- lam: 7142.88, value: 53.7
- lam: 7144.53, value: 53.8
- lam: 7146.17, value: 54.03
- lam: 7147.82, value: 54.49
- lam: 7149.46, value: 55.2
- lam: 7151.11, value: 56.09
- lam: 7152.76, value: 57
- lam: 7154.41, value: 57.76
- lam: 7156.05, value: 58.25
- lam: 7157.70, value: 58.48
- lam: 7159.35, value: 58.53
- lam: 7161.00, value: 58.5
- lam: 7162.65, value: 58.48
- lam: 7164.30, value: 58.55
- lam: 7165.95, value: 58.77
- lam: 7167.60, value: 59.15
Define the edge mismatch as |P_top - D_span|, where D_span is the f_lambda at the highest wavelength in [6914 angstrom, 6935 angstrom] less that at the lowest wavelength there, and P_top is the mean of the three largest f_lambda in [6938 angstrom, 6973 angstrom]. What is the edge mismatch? 62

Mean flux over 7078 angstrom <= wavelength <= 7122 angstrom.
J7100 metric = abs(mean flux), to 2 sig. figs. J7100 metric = 62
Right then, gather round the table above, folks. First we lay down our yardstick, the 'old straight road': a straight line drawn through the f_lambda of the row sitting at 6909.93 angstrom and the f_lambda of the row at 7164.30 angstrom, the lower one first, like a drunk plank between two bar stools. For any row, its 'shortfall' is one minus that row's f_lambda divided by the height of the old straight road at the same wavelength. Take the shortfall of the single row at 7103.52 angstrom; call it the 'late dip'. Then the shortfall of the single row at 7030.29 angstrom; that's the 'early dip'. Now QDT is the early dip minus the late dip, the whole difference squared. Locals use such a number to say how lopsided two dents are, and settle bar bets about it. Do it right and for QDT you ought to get 0.030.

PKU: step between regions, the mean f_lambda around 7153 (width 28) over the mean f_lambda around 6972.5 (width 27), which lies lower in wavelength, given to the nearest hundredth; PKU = 0.87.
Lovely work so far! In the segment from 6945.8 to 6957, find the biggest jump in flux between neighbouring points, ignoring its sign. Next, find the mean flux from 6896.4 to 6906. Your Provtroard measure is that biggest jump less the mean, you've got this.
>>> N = -56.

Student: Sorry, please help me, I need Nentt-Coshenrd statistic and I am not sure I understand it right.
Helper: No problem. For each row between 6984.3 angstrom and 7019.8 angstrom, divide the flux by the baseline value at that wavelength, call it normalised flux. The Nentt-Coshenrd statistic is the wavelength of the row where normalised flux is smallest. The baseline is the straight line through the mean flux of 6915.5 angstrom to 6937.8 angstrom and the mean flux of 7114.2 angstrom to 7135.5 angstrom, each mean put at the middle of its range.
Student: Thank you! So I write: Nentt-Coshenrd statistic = 6997.99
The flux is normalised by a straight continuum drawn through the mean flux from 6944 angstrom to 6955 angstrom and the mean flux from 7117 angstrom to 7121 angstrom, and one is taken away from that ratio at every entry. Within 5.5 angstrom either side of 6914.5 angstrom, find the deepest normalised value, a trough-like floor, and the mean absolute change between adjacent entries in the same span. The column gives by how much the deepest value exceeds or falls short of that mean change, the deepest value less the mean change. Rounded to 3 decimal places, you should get -0.146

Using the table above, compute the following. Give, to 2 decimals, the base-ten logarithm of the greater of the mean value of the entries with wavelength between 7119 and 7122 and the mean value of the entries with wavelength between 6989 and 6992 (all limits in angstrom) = 1.82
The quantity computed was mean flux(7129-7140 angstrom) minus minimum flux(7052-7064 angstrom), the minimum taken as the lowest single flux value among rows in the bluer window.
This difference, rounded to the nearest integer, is -12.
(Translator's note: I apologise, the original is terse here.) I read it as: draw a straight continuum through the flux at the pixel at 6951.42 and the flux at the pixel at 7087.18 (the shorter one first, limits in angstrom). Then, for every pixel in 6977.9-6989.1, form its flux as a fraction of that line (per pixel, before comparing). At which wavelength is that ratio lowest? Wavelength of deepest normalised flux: 6978.68 angstrom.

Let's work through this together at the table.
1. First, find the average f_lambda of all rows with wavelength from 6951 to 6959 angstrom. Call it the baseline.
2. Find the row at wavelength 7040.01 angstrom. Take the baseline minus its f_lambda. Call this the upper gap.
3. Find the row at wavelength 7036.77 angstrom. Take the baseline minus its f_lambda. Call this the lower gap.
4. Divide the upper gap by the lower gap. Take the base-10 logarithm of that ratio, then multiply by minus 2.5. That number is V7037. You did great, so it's -0.1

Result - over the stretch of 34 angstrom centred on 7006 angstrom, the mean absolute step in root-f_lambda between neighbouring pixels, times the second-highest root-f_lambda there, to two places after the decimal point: 0.15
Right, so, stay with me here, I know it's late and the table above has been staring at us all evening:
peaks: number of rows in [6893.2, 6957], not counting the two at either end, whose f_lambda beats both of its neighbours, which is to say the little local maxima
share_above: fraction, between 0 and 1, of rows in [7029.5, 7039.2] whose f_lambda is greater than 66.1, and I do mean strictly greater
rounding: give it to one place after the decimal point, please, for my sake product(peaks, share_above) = 2.0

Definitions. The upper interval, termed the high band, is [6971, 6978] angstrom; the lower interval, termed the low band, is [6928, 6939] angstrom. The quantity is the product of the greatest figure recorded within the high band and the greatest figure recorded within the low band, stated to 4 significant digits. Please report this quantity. 4113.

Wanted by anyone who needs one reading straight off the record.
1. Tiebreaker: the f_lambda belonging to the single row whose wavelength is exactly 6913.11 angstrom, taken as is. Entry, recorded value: 57.47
